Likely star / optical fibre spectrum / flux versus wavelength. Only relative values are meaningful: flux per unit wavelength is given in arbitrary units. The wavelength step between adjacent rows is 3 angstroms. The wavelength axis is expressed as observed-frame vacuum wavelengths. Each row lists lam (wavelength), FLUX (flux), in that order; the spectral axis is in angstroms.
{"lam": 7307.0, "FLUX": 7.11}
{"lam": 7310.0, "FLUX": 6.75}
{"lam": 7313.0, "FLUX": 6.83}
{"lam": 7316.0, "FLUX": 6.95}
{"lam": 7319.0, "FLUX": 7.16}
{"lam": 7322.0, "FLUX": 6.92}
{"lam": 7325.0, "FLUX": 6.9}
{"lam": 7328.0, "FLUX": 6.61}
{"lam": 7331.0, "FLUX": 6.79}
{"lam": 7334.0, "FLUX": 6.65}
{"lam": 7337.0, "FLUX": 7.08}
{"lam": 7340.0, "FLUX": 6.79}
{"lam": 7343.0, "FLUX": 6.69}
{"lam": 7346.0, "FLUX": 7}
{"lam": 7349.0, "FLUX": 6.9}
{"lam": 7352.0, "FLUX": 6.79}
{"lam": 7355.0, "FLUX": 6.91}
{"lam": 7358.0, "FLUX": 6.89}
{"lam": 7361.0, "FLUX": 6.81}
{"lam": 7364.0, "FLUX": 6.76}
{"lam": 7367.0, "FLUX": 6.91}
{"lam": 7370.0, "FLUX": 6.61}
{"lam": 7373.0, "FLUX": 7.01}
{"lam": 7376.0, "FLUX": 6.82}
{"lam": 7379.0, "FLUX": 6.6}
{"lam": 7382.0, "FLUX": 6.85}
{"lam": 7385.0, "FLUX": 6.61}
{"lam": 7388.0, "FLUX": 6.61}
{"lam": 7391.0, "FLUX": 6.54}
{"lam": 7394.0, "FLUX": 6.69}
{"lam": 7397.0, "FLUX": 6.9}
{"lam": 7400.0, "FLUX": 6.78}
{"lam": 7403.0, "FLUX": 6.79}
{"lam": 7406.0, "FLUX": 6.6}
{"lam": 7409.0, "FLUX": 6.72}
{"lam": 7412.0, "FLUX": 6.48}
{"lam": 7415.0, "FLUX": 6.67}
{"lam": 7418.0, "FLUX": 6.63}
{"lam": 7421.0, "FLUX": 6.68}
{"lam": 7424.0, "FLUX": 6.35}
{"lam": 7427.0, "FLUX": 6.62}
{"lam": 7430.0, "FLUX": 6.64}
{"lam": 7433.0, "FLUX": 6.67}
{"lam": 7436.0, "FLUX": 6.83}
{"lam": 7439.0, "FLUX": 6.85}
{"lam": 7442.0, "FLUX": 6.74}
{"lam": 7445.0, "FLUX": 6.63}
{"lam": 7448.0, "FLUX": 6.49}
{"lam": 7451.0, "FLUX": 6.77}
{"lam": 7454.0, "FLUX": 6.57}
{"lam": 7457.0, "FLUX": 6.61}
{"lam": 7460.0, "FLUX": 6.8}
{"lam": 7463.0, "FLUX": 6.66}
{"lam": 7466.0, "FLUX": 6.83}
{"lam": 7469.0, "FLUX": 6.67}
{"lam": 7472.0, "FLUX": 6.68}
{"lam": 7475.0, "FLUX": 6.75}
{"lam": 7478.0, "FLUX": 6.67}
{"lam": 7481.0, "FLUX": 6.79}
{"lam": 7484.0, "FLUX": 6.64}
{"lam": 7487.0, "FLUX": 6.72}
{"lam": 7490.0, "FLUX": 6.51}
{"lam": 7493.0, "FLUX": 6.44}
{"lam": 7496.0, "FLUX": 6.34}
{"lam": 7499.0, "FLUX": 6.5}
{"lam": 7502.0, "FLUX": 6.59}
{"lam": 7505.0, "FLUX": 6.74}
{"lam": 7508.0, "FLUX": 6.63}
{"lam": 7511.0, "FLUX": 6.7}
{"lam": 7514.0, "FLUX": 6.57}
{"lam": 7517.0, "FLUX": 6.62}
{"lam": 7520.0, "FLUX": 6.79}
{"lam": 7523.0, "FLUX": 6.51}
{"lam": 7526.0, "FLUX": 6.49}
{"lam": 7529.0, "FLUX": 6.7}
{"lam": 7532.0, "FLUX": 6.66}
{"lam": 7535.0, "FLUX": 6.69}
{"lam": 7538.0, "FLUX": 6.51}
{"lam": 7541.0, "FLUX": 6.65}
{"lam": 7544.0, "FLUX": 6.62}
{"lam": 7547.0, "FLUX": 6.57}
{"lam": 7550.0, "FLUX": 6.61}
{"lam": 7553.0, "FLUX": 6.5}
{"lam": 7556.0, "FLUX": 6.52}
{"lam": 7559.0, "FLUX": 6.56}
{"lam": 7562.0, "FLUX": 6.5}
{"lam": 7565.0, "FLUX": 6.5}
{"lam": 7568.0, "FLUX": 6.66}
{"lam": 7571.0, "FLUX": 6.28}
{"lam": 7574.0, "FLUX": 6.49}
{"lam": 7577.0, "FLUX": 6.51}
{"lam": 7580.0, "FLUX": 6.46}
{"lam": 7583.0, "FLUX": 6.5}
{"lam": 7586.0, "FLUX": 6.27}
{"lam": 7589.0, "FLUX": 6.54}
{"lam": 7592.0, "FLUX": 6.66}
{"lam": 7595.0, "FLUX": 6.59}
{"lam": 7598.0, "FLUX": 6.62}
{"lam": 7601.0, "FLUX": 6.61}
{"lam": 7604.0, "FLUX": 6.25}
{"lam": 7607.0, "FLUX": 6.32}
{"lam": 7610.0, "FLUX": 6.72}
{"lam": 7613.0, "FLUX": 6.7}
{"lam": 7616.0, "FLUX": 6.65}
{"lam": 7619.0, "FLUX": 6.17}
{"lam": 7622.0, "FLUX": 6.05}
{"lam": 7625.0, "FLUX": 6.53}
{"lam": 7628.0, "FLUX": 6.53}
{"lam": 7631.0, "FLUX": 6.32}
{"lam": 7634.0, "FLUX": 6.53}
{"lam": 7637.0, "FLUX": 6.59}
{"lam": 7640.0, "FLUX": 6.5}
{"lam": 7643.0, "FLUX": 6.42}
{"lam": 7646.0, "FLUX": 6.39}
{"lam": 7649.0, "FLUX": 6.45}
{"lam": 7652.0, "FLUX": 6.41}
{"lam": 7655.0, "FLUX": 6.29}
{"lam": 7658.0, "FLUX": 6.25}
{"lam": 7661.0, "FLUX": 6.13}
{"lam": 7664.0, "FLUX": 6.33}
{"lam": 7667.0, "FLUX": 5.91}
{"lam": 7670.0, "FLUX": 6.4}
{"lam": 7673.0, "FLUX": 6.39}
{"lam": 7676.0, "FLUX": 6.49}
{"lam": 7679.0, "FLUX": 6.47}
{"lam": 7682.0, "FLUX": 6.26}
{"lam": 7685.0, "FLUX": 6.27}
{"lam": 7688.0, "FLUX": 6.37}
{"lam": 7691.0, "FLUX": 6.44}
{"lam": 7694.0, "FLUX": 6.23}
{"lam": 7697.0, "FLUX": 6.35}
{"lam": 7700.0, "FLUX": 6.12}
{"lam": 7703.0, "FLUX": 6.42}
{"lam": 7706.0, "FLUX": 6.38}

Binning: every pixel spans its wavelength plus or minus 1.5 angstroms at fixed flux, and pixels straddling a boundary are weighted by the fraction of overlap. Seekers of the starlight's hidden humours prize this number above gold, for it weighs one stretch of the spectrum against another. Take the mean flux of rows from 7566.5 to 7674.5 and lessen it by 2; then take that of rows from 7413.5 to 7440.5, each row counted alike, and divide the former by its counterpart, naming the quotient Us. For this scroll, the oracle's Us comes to 0.665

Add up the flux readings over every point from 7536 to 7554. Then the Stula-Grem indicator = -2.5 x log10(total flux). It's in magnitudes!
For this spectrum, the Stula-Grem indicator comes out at -3.99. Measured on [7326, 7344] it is -4.02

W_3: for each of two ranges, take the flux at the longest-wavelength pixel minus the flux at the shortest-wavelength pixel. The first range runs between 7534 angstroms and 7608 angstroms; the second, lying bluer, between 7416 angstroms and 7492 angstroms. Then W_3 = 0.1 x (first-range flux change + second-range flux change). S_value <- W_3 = -0.05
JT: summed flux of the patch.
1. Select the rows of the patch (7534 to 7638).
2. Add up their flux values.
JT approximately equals 228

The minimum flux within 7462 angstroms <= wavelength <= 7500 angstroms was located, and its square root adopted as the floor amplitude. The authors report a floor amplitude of 2.52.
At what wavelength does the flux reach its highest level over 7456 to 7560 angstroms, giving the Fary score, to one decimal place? 7466.0 angstroms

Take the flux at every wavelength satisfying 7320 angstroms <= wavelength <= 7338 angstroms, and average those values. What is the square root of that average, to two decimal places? 2.61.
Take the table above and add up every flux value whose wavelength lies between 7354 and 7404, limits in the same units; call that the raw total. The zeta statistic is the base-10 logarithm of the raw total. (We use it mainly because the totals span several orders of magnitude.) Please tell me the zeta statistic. 2.06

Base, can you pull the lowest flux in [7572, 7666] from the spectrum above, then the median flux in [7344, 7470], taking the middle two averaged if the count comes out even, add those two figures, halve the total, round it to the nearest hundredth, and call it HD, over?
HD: 6.38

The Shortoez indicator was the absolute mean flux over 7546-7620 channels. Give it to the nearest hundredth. 6.51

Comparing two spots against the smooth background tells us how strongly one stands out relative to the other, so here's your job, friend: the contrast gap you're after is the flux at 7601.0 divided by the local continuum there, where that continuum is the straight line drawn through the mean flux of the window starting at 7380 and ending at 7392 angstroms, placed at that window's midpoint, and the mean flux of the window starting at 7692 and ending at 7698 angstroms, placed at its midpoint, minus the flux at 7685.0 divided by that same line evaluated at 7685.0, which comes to 0.038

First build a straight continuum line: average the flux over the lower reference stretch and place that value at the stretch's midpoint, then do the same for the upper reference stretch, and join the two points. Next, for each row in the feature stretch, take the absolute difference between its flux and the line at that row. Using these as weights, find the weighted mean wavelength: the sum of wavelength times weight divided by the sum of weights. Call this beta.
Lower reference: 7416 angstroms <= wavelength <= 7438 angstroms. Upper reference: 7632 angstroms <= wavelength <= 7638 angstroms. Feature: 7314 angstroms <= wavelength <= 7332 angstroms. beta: 7321.3 angstroms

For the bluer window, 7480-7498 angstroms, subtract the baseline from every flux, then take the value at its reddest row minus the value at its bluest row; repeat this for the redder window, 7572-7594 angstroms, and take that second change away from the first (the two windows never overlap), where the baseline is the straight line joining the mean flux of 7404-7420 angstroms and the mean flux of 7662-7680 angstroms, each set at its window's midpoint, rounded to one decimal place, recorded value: -0.6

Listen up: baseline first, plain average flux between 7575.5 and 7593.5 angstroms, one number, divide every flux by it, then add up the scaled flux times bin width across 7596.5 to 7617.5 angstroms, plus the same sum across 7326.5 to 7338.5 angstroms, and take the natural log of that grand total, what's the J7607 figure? 3.52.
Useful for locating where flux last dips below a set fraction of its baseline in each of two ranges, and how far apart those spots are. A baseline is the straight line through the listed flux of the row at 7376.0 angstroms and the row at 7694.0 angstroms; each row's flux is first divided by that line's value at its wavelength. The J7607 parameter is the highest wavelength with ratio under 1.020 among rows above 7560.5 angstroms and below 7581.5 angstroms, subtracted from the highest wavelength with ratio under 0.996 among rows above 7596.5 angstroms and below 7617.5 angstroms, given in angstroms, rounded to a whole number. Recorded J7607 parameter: 27 angstroms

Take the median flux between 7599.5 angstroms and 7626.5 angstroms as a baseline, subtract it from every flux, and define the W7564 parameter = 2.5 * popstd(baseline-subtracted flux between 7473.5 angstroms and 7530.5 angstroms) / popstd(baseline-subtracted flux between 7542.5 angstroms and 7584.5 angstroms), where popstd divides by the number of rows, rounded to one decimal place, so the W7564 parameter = 3.5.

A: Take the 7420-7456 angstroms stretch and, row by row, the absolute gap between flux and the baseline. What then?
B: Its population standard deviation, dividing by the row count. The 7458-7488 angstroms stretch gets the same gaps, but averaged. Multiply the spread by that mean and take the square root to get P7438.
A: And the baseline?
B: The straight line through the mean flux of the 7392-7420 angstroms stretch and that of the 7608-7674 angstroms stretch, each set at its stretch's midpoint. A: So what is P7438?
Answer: 0.102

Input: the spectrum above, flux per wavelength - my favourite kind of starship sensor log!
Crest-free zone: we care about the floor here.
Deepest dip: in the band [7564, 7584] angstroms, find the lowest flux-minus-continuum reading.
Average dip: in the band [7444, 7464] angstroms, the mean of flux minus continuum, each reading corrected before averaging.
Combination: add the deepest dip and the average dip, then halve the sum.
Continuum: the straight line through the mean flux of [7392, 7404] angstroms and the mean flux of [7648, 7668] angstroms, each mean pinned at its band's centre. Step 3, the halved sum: -0.09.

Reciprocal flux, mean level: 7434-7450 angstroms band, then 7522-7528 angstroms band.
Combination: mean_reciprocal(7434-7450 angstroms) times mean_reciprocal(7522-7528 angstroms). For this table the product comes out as 0.0229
